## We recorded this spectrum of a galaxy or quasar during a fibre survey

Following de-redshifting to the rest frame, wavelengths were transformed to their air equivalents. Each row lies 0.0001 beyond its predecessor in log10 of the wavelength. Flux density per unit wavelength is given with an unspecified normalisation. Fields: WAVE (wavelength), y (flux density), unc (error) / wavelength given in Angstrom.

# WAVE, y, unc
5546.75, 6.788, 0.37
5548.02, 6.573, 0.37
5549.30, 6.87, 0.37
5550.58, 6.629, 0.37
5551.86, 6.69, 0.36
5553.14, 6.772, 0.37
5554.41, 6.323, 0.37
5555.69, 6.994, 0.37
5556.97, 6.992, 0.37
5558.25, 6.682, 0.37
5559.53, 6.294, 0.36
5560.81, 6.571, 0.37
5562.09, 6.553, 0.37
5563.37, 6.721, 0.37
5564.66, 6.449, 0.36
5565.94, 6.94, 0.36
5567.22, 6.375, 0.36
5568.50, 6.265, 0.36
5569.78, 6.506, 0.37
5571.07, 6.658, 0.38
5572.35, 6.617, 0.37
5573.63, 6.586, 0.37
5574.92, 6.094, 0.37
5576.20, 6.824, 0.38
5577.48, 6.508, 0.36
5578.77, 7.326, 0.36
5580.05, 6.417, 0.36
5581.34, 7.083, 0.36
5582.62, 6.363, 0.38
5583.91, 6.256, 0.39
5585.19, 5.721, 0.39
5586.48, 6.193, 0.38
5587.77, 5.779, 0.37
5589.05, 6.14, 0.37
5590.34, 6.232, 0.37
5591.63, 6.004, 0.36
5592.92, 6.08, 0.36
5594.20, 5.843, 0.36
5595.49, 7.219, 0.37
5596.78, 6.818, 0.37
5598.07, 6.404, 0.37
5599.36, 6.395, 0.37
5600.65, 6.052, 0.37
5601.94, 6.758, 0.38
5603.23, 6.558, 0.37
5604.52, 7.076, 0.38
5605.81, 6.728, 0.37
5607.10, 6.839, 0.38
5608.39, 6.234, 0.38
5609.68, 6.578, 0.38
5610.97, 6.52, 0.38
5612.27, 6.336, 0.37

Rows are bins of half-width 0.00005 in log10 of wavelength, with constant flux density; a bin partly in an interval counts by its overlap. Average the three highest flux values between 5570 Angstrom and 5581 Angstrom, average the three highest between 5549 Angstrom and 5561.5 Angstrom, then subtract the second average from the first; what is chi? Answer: 0.0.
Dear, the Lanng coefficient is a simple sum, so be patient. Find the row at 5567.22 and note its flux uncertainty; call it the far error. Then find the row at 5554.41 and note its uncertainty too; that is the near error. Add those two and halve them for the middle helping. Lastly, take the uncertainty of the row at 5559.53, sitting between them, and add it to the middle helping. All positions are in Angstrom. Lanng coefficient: 0.725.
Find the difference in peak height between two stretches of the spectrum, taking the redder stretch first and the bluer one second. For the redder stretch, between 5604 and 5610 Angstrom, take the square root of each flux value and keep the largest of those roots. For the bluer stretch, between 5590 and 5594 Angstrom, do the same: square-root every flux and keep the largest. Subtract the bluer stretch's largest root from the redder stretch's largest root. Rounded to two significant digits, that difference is 0.16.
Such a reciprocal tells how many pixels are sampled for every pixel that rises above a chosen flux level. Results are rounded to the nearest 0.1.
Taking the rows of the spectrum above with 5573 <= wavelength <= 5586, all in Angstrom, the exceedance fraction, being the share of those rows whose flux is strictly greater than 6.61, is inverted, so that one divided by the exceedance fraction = 3.3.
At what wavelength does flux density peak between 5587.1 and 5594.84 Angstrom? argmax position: 5590.34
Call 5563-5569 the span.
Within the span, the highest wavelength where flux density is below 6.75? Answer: 5568.50 Angstrom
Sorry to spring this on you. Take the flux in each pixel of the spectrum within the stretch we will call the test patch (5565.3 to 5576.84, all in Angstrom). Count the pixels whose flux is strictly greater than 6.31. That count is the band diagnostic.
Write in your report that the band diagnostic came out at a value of 7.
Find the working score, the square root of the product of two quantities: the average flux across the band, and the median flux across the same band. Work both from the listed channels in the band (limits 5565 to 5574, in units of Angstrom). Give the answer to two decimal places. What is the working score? 6.57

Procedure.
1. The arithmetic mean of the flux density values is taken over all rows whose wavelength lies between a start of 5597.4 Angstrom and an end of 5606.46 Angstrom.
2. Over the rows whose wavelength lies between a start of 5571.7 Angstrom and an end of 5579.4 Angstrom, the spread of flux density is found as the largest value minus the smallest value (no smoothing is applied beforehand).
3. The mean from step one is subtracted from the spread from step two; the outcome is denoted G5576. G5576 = -5.34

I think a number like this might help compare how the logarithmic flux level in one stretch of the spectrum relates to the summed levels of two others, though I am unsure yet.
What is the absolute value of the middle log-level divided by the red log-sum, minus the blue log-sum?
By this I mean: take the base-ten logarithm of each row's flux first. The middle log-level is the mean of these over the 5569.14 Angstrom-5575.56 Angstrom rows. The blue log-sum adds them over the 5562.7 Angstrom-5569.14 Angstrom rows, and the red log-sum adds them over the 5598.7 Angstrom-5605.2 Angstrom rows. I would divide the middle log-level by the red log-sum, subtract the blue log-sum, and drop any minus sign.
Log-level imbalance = 3.88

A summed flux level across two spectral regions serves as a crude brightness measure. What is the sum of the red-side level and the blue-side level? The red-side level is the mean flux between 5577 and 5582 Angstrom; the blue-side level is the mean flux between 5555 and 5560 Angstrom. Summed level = 13.6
